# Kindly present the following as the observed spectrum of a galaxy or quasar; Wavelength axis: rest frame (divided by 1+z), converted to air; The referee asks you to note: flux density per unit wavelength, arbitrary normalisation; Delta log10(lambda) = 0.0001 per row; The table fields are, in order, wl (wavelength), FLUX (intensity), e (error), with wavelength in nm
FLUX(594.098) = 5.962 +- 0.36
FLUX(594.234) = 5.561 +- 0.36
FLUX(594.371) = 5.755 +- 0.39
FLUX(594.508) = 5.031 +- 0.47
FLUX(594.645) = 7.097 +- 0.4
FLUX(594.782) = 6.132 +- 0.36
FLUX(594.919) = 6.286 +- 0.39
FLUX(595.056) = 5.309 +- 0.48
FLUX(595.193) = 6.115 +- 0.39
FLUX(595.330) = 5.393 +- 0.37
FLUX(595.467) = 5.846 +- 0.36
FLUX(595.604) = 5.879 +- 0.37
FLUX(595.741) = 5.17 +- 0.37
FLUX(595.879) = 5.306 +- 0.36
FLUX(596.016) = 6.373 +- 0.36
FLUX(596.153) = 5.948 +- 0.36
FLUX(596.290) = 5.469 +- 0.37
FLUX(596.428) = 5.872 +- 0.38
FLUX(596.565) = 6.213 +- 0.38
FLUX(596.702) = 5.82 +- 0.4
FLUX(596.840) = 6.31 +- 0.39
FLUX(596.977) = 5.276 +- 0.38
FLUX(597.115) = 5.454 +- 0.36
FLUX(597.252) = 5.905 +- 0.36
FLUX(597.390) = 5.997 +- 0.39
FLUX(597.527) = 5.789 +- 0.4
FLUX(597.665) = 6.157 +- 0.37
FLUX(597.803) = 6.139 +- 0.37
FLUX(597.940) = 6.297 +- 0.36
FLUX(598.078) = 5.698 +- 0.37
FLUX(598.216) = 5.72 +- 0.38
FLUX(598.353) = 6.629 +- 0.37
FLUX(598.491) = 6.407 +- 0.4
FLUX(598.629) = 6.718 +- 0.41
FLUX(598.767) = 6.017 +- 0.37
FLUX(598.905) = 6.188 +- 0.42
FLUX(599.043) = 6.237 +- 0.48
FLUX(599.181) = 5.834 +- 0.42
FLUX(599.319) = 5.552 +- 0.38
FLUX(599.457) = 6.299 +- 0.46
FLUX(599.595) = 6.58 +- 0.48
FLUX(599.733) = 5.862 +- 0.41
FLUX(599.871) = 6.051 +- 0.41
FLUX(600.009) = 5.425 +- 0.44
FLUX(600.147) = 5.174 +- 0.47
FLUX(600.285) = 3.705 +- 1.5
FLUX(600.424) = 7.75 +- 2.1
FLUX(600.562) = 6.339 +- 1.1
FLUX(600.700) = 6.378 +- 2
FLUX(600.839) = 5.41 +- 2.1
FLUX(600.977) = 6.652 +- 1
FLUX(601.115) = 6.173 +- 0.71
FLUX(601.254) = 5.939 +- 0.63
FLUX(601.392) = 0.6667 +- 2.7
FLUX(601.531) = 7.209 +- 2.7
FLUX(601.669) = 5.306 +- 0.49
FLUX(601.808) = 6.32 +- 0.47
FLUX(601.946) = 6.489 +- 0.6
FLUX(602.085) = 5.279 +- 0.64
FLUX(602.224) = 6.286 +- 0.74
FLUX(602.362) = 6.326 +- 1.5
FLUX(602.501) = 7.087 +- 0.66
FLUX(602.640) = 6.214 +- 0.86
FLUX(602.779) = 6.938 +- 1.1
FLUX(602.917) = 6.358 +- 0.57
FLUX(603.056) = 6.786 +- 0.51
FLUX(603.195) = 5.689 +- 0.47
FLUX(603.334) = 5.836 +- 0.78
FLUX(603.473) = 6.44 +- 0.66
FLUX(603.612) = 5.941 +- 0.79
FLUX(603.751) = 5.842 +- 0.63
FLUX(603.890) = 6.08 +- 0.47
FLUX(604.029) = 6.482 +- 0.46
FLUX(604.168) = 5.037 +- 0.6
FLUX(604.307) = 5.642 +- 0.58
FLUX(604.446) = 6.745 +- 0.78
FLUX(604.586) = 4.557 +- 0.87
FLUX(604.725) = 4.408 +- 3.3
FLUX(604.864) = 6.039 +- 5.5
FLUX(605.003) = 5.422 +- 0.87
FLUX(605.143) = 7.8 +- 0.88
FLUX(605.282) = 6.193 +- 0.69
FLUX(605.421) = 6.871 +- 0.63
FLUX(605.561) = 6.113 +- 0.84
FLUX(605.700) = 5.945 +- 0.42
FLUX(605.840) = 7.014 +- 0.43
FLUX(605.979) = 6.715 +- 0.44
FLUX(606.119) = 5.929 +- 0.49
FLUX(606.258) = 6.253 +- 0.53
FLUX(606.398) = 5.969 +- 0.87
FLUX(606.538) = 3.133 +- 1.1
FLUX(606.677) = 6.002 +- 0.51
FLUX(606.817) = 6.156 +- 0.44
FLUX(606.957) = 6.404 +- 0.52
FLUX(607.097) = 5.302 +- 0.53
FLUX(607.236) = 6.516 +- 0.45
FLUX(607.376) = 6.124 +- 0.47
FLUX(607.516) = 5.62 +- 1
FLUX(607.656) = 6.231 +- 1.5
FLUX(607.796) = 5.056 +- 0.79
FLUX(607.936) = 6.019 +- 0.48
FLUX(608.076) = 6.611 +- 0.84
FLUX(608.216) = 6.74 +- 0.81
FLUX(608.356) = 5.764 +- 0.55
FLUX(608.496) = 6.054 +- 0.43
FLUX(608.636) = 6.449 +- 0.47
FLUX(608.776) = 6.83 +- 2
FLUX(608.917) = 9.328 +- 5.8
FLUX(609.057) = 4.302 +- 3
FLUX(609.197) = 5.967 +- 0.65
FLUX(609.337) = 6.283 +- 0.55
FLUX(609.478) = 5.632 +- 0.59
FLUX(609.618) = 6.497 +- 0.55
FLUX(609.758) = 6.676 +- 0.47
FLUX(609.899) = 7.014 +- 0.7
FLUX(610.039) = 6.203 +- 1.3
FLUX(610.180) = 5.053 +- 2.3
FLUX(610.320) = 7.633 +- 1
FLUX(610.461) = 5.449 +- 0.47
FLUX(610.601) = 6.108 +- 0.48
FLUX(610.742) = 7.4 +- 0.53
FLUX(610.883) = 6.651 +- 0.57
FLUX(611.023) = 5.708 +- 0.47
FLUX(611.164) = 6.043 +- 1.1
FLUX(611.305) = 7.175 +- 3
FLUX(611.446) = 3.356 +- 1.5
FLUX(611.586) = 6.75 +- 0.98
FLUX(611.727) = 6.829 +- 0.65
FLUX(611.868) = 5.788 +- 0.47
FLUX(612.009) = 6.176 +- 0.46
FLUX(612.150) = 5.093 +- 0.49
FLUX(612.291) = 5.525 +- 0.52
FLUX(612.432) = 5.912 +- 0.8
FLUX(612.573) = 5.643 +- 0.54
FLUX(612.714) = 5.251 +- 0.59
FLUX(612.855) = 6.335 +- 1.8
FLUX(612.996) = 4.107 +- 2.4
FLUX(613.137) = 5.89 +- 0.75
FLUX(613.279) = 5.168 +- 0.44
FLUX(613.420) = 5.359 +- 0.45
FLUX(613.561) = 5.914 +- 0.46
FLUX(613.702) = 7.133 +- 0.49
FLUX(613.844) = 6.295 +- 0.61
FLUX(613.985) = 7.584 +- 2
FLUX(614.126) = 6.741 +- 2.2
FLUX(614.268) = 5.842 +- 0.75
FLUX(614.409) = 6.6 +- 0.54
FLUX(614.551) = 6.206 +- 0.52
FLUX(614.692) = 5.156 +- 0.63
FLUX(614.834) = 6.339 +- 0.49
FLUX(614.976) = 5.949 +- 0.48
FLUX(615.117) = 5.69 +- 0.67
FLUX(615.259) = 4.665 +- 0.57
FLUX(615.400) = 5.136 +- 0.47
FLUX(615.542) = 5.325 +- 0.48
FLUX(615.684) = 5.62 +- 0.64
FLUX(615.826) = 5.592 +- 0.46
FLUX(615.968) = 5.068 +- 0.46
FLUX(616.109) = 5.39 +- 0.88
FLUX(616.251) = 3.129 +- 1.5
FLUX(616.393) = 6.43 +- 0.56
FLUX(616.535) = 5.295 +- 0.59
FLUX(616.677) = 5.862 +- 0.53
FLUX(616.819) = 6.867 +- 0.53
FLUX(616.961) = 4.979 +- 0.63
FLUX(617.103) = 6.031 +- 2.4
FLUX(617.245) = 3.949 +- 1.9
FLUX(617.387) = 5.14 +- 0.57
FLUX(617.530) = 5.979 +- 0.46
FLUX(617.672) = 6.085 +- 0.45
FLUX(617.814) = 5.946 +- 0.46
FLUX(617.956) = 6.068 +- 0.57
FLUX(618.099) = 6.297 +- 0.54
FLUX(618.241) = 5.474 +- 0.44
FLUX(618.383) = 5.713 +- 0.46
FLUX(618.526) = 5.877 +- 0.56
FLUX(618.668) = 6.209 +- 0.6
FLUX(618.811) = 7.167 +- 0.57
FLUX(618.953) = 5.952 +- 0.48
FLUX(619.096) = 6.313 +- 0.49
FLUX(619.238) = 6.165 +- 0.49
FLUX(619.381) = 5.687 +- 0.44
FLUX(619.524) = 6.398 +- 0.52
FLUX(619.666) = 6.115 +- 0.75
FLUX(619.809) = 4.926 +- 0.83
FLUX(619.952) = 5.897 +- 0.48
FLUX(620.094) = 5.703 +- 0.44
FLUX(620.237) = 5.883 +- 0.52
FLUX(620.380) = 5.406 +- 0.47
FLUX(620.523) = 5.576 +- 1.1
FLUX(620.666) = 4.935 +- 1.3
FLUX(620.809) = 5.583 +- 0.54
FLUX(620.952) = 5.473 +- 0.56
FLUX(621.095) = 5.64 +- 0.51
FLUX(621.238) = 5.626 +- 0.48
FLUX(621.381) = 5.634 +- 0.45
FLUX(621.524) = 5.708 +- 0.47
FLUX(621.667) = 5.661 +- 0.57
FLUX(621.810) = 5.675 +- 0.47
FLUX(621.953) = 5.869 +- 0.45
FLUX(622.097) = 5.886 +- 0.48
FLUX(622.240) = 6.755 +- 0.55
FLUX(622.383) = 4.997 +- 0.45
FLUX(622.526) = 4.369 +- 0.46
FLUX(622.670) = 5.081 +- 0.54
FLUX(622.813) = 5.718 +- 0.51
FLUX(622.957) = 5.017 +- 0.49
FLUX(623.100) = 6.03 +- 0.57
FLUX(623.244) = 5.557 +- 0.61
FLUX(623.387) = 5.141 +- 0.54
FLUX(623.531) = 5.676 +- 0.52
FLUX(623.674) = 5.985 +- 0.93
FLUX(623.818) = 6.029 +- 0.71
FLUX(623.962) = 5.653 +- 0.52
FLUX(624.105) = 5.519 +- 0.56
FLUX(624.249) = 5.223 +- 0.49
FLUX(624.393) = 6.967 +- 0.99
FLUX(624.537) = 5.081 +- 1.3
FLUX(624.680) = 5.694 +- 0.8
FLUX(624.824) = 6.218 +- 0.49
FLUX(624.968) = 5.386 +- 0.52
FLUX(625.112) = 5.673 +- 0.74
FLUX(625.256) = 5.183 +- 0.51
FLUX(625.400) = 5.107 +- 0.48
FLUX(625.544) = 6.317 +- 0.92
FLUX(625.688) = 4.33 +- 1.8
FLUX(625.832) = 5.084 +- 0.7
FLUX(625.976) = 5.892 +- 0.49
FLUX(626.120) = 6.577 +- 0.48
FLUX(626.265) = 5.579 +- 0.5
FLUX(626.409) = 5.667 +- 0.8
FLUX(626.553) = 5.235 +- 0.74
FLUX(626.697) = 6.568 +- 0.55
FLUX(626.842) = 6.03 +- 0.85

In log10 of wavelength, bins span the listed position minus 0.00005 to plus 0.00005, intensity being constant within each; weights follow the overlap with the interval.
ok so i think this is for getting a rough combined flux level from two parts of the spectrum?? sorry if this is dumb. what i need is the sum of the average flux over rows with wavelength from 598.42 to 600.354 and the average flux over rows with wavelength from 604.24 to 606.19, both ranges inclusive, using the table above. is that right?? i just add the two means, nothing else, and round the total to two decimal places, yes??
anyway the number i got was 11.96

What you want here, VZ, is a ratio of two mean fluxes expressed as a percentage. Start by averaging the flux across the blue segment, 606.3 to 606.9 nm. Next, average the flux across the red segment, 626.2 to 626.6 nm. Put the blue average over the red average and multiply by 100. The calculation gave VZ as 97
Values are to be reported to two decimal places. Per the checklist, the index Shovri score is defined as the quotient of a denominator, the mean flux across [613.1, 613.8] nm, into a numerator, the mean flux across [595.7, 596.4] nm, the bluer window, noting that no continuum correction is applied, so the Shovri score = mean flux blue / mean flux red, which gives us 0.96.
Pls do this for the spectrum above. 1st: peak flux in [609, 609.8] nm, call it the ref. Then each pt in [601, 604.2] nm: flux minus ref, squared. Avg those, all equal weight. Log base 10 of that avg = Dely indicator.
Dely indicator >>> 0.3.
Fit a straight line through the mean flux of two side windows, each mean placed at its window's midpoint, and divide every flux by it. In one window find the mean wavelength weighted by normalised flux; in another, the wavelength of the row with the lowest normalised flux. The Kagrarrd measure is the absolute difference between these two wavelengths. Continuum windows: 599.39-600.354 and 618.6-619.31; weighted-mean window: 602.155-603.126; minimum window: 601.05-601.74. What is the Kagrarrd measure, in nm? 1.25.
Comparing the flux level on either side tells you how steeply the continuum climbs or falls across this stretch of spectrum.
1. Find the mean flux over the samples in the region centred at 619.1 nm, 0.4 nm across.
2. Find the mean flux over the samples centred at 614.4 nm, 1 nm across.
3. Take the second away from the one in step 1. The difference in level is -0.2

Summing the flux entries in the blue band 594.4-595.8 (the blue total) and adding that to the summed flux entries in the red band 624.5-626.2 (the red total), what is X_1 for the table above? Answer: 125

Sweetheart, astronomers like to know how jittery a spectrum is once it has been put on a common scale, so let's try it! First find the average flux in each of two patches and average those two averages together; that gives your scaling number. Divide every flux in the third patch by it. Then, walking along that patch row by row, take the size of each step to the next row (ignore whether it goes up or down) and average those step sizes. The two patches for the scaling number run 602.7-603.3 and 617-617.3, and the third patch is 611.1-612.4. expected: 0.25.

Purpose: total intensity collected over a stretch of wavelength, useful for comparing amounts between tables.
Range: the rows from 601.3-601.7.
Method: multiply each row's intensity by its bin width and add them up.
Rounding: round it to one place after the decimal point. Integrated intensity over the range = 1.8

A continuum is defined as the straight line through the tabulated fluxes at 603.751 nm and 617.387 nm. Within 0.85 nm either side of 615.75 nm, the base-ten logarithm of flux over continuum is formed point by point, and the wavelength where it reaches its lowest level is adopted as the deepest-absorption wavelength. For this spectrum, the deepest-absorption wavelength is 616.251 nm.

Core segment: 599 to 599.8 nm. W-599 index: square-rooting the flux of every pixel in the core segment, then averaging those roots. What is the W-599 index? 2.46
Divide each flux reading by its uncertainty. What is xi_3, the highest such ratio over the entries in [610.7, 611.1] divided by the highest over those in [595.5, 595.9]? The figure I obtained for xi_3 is 0.88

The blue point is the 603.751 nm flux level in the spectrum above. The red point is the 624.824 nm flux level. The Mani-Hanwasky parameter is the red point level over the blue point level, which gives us 1.06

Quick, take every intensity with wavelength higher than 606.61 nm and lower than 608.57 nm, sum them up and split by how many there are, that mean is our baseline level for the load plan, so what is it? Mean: 6.0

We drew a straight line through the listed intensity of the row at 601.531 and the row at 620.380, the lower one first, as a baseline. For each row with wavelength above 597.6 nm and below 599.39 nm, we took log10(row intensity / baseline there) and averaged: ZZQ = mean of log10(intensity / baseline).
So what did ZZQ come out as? -0.089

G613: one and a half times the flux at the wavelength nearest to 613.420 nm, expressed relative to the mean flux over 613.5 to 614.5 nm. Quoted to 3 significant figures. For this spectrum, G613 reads 1.22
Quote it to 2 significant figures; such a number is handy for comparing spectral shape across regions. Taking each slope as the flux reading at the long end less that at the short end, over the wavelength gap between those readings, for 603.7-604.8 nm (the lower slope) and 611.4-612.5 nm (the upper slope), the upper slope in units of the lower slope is -1.8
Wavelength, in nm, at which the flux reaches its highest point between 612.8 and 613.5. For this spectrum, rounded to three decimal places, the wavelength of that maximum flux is 612.855 nm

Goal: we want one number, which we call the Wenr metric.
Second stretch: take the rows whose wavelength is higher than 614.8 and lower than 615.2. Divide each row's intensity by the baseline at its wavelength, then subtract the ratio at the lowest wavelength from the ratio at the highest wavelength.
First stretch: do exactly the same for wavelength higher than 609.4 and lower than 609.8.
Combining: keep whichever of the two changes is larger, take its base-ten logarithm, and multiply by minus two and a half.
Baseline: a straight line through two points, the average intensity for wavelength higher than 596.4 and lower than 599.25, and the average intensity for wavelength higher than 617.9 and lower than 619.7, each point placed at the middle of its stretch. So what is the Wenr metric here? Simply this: 1.91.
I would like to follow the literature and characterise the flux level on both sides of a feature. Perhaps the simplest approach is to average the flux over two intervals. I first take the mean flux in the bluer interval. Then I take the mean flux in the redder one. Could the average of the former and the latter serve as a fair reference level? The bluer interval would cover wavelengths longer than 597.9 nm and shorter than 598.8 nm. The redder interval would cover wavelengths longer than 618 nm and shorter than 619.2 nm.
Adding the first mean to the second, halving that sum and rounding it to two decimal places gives 6.17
